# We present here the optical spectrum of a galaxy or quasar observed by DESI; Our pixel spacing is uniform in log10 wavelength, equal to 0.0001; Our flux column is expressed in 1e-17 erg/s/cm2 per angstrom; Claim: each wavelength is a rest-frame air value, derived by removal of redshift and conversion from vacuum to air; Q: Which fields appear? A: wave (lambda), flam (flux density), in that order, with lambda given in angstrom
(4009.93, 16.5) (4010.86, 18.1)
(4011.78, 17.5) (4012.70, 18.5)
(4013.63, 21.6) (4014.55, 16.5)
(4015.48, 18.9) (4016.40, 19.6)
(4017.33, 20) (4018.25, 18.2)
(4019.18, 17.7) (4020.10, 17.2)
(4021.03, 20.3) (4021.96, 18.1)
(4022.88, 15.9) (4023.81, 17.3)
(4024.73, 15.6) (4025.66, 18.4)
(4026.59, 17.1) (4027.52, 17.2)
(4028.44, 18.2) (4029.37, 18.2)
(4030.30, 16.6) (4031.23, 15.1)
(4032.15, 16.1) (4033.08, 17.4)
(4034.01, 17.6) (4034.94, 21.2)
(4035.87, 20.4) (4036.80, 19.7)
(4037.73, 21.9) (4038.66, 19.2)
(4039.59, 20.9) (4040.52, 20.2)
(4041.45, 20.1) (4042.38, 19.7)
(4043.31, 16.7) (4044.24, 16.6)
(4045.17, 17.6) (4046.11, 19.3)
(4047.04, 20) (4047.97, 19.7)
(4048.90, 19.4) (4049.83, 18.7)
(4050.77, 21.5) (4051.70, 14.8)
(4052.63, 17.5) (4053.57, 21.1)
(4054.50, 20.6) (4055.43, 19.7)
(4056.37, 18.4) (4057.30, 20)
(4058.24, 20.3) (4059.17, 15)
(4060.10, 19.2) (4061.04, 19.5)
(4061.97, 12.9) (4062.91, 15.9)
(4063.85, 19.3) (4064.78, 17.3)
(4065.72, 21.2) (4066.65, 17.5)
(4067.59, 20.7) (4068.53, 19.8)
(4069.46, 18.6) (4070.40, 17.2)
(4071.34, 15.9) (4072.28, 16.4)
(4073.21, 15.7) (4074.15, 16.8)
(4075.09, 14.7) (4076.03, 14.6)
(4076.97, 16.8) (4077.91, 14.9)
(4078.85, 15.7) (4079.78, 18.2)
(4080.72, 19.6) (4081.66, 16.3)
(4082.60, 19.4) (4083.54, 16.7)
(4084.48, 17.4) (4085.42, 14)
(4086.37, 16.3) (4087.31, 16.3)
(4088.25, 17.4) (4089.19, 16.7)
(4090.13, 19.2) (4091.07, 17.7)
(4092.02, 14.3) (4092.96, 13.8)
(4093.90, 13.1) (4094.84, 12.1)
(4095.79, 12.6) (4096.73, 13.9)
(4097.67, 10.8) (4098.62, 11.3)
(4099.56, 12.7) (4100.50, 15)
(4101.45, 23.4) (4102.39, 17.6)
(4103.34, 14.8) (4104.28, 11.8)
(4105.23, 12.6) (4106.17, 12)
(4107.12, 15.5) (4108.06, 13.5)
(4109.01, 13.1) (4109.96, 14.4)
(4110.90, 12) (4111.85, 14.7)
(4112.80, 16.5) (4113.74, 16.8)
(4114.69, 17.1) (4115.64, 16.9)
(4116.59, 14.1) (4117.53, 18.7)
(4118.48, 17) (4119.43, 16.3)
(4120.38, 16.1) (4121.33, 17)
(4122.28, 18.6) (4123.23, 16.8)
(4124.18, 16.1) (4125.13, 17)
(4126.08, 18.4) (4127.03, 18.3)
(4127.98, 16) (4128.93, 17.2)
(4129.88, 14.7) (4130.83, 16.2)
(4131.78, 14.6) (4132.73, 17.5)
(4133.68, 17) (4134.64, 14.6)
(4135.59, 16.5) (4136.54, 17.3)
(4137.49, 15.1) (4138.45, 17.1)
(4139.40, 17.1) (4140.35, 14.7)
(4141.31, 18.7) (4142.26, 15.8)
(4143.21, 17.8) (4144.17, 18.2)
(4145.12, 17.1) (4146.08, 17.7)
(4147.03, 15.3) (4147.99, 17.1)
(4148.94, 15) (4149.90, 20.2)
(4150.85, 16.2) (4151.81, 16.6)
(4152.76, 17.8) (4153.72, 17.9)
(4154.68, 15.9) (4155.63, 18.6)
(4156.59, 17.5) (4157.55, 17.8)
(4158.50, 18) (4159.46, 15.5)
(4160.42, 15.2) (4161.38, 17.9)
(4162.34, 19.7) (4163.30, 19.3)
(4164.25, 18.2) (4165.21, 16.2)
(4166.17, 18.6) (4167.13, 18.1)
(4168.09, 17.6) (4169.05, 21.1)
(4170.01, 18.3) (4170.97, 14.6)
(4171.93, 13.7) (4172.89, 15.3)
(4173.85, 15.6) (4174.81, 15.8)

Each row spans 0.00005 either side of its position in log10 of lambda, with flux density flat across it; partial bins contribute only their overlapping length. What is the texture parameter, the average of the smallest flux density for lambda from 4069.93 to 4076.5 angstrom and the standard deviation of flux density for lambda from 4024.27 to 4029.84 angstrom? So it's 7.8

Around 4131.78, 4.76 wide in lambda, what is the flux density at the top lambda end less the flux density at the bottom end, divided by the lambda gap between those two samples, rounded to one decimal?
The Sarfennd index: 0.6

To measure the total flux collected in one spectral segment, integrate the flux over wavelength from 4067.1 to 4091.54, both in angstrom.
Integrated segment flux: 416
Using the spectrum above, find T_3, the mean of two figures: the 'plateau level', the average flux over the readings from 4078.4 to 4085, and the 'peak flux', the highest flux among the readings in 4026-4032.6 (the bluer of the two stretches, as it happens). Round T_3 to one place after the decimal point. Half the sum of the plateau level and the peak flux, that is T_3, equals 17.9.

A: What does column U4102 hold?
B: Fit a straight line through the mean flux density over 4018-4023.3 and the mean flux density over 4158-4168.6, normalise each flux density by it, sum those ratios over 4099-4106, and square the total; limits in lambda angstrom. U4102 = 37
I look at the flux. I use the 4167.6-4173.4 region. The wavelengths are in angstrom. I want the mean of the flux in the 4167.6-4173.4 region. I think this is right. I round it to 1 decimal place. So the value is 16.8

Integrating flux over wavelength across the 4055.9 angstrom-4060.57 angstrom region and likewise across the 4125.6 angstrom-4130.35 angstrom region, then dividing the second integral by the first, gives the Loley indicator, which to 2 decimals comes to 0.93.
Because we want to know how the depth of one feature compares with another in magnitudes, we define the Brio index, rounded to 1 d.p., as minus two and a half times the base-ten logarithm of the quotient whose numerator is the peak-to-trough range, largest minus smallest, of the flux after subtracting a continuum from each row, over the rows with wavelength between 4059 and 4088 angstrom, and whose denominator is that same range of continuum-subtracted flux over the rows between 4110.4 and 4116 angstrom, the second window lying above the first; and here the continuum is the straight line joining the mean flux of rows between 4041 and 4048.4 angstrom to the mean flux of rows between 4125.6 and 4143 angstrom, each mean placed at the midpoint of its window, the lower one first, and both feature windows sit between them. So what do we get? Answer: -0.5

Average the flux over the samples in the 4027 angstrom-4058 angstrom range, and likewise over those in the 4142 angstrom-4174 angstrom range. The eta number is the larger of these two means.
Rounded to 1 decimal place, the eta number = 18.8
